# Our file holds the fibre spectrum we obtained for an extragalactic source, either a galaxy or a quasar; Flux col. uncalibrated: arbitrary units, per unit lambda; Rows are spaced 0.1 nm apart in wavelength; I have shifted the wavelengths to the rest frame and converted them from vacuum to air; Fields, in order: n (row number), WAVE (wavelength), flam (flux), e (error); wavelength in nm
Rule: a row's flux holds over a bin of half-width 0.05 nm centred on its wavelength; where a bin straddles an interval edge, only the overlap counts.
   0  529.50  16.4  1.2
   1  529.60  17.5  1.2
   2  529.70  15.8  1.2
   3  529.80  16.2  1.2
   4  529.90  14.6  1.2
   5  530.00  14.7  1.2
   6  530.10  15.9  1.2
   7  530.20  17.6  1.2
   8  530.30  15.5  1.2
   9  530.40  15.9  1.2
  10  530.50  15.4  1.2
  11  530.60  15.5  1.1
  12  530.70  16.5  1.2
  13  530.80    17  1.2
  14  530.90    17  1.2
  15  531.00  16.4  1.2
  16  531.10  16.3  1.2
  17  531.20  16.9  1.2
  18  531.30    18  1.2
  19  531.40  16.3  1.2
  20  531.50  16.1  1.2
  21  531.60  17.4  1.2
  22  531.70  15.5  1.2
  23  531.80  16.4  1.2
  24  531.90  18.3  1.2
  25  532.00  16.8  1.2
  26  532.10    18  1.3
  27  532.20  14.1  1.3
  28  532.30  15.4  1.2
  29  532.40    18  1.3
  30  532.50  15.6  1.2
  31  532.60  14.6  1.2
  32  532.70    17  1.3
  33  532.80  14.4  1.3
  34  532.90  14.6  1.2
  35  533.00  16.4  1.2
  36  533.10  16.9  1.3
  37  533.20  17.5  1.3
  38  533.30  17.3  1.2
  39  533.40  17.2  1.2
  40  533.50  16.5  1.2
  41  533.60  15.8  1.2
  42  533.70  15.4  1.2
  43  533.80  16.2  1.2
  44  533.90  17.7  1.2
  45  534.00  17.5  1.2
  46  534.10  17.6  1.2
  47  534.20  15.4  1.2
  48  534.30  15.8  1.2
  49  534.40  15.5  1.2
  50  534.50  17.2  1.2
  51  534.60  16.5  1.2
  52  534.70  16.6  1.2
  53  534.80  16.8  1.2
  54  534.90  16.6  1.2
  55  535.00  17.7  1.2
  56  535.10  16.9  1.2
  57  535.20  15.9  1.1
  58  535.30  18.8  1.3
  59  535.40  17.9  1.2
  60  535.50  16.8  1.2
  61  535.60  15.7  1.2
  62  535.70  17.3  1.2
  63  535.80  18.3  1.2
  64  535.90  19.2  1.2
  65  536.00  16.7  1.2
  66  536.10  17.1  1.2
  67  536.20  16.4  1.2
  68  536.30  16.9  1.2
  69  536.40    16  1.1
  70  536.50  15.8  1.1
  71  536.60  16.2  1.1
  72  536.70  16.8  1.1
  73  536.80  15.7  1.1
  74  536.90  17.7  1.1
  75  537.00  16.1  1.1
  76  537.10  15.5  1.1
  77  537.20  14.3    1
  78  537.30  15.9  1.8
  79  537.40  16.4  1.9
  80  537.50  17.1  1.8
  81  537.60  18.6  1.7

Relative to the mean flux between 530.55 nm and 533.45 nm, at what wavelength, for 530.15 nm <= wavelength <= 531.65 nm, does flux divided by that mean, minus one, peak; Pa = 531.30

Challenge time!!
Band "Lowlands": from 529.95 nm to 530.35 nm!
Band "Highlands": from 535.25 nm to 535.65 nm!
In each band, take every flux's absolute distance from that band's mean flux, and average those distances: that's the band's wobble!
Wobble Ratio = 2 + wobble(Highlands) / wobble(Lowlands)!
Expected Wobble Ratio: 3.3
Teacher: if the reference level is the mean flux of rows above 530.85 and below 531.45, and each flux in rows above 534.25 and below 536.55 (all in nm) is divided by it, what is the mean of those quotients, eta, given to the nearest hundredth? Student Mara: 1.00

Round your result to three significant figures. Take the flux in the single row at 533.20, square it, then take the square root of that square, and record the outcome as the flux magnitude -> 17.5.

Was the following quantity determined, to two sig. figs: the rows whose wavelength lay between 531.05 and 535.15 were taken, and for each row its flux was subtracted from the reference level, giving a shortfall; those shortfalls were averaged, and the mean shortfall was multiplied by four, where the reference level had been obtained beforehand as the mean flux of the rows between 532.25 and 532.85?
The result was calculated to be -2.7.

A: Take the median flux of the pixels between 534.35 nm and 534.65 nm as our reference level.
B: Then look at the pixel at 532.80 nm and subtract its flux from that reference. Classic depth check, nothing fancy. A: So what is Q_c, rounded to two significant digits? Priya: 2.1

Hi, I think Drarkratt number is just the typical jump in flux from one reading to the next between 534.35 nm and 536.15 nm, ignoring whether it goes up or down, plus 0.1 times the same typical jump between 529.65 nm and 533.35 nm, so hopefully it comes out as 1.19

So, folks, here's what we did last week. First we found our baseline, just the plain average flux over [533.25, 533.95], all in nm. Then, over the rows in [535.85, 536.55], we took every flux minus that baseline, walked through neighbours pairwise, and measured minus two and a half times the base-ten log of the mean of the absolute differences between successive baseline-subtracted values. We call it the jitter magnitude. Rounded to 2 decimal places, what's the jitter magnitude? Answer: 0.16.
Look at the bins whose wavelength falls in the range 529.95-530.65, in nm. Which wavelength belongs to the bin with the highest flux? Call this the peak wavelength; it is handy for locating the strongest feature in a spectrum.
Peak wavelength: 530.20 nm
